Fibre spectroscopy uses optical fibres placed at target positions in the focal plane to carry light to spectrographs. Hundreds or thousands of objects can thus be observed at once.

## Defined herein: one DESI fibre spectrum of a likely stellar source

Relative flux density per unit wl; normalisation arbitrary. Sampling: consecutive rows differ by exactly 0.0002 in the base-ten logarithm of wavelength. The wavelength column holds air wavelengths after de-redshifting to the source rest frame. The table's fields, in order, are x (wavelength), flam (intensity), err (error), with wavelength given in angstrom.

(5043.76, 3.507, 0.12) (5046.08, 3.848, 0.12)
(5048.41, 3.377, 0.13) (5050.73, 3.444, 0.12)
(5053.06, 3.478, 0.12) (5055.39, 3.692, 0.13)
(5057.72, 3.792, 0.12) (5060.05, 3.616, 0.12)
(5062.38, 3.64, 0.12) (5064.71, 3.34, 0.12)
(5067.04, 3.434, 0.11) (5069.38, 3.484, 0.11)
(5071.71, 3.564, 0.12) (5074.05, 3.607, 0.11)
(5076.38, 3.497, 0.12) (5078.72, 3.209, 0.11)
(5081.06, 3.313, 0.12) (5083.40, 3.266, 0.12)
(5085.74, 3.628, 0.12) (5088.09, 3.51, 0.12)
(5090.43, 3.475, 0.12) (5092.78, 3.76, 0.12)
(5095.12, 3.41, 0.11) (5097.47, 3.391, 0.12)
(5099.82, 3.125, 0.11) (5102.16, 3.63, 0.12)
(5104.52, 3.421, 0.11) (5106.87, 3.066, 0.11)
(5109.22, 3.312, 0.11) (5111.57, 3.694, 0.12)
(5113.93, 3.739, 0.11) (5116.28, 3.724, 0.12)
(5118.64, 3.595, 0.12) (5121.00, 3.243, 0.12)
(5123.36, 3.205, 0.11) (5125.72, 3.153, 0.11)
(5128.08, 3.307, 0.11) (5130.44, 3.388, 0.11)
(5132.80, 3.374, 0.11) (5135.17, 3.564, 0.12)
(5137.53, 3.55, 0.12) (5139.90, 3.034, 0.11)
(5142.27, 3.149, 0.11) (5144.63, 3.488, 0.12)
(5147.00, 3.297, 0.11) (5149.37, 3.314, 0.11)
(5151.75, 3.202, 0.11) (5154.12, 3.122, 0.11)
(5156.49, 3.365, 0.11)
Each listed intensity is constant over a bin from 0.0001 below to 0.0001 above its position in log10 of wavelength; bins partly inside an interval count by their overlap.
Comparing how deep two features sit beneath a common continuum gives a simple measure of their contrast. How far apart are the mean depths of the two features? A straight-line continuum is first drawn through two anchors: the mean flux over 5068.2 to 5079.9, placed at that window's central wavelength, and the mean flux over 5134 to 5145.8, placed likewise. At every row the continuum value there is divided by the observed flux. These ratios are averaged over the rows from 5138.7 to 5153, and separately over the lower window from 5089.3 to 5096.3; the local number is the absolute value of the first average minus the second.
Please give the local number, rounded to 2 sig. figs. 0.062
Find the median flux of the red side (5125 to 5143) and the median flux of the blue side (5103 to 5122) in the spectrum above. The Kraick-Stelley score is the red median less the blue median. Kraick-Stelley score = -0.17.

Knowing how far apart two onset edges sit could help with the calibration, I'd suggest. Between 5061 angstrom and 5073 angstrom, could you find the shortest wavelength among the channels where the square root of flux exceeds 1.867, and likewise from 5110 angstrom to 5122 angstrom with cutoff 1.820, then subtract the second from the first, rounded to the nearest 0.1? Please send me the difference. -49.2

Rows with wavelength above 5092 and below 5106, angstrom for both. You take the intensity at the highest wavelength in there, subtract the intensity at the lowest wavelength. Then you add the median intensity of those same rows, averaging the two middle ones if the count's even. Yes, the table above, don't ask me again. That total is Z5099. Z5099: 3.08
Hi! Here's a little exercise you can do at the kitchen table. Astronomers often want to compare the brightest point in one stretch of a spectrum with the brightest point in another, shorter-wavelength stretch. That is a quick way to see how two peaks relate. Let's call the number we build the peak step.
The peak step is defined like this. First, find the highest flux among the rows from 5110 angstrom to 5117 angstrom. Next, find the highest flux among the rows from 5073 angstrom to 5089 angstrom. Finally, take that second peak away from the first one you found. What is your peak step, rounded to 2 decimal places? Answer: 0.11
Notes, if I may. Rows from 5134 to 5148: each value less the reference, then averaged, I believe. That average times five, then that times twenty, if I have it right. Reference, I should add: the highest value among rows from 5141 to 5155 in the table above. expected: -14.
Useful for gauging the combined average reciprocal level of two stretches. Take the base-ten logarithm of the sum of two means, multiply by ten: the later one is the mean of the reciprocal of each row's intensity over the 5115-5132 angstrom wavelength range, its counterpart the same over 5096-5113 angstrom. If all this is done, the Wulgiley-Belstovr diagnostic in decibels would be -2.26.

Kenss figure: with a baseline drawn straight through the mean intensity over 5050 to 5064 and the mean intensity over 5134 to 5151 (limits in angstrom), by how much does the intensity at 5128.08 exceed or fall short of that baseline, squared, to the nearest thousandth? 0.006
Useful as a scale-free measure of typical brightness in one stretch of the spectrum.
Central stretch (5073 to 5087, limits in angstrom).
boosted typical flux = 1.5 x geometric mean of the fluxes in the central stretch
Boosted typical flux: 5.12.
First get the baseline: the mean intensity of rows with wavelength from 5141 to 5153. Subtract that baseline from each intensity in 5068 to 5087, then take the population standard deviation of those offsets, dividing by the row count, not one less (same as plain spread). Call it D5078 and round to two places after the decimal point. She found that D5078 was 0.15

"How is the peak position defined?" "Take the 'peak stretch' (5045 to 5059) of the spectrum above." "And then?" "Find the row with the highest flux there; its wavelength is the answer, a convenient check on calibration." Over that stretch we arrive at 5046.08 angstrom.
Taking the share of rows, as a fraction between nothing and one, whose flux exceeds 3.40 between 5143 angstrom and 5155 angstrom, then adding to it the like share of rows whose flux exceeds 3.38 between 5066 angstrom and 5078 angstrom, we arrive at 1.20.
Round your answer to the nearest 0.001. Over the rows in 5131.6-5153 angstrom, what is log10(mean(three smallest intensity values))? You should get 0.495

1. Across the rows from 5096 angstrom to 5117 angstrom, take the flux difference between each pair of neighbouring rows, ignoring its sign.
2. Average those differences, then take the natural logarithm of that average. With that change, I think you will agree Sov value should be -1.4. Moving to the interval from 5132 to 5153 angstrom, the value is -1.7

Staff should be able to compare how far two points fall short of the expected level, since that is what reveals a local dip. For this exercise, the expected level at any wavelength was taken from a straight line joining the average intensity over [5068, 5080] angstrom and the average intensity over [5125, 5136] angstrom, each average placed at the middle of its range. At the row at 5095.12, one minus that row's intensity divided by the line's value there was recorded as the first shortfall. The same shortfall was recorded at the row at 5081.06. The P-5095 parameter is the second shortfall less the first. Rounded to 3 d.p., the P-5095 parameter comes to 0.036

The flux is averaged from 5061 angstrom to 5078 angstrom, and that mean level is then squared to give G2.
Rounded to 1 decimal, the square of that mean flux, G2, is 12.3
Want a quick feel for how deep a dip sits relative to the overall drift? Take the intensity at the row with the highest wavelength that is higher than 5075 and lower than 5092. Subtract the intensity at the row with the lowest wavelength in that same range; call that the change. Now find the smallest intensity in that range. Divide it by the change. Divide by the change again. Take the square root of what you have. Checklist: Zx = 81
